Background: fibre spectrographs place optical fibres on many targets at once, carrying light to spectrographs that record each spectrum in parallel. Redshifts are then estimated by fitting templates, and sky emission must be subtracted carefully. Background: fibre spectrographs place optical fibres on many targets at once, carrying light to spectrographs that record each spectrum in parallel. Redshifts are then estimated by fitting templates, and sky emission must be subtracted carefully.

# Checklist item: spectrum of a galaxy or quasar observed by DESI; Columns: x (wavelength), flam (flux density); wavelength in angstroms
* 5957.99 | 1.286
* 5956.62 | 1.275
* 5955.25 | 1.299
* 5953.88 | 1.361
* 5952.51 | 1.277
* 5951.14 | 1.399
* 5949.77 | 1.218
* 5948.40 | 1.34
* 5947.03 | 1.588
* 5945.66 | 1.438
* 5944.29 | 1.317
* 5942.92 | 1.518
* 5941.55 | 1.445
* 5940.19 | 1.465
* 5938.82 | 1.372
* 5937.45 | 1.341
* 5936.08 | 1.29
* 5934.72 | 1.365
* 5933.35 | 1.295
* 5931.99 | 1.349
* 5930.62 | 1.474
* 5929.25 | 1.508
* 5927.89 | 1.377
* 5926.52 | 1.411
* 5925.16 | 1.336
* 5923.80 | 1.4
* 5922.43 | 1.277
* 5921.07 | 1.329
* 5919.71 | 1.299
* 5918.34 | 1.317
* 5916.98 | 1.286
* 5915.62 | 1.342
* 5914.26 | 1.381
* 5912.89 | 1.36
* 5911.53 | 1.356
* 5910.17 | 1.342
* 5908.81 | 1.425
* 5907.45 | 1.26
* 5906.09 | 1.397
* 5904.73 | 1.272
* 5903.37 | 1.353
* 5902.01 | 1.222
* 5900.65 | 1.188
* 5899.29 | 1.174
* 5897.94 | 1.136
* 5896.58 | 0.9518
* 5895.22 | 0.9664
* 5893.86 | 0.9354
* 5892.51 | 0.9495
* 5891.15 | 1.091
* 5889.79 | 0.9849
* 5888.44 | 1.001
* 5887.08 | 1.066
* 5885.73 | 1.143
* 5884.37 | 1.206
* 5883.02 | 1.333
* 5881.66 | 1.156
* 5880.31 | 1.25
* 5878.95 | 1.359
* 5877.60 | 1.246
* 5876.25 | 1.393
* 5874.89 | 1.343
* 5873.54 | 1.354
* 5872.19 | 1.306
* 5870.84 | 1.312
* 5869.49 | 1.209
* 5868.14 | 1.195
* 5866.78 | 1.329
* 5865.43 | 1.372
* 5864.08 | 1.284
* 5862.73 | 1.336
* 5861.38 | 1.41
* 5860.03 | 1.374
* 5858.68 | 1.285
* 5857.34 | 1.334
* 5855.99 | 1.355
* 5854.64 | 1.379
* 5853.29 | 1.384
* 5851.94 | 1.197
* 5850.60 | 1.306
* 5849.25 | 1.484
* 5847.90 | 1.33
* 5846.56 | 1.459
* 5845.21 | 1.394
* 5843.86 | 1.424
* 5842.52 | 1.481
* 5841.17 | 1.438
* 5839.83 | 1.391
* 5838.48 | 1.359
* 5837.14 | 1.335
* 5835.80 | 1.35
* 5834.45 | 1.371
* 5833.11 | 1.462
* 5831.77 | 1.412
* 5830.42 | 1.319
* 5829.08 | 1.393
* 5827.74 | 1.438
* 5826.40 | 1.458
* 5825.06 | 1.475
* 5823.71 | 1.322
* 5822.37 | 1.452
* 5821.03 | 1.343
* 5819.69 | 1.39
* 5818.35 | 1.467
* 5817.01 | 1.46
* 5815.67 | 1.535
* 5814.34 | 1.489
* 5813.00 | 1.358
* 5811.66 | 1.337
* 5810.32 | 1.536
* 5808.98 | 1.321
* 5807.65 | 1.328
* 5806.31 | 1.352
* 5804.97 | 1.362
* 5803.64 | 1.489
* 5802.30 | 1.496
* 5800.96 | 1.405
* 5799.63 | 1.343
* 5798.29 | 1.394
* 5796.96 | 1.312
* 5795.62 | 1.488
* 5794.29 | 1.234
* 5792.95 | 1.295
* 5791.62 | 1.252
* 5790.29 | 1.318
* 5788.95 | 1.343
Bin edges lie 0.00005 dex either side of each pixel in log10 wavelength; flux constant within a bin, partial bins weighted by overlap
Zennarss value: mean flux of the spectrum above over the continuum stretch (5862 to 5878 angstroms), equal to 1.31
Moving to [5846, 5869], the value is 1.34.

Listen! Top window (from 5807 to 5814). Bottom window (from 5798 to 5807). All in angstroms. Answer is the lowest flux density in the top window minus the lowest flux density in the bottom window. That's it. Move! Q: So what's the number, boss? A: 0.0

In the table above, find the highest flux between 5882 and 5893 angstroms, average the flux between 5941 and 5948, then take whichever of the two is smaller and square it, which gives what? 1.78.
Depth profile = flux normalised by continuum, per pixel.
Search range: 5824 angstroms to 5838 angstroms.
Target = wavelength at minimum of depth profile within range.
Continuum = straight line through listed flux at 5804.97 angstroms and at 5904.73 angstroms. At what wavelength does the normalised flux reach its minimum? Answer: 5830.42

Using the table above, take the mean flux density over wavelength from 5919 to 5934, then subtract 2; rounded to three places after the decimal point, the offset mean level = -0.631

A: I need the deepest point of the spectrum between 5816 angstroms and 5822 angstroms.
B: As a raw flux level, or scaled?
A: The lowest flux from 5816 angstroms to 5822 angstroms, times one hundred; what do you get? 134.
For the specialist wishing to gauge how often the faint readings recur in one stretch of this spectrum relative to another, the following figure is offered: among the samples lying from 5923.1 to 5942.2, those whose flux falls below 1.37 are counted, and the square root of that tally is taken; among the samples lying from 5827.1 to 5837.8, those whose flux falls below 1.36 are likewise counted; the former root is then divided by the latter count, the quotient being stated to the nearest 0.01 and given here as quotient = 0.82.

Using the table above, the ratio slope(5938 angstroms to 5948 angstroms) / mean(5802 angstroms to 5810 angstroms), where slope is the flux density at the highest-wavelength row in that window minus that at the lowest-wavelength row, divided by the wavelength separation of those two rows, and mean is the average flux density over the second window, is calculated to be 0.019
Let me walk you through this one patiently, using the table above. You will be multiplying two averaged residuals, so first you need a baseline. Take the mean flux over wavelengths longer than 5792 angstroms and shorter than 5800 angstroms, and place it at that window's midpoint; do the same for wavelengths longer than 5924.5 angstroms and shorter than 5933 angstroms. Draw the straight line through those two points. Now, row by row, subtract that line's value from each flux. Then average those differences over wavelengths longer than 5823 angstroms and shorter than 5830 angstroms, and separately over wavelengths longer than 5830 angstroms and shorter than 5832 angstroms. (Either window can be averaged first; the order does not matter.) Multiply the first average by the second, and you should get 0.000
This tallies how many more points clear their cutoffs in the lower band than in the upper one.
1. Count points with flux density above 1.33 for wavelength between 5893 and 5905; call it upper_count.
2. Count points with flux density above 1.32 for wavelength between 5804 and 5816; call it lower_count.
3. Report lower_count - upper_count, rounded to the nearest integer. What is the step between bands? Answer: 8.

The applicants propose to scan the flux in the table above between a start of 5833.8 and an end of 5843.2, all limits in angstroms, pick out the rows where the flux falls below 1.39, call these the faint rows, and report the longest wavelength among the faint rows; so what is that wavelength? 5838.48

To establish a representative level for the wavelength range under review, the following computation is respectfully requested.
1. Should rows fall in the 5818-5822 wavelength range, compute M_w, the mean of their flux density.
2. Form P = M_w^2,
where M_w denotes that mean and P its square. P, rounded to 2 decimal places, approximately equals 1.96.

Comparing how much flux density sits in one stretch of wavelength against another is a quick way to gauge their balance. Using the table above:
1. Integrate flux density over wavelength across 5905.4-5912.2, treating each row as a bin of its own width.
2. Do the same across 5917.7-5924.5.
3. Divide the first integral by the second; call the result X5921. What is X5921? 1.02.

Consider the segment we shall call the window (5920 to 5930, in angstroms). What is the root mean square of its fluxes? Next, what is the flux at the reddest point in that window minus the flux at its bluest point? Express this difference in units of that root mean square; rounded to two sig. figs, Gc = 0.13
